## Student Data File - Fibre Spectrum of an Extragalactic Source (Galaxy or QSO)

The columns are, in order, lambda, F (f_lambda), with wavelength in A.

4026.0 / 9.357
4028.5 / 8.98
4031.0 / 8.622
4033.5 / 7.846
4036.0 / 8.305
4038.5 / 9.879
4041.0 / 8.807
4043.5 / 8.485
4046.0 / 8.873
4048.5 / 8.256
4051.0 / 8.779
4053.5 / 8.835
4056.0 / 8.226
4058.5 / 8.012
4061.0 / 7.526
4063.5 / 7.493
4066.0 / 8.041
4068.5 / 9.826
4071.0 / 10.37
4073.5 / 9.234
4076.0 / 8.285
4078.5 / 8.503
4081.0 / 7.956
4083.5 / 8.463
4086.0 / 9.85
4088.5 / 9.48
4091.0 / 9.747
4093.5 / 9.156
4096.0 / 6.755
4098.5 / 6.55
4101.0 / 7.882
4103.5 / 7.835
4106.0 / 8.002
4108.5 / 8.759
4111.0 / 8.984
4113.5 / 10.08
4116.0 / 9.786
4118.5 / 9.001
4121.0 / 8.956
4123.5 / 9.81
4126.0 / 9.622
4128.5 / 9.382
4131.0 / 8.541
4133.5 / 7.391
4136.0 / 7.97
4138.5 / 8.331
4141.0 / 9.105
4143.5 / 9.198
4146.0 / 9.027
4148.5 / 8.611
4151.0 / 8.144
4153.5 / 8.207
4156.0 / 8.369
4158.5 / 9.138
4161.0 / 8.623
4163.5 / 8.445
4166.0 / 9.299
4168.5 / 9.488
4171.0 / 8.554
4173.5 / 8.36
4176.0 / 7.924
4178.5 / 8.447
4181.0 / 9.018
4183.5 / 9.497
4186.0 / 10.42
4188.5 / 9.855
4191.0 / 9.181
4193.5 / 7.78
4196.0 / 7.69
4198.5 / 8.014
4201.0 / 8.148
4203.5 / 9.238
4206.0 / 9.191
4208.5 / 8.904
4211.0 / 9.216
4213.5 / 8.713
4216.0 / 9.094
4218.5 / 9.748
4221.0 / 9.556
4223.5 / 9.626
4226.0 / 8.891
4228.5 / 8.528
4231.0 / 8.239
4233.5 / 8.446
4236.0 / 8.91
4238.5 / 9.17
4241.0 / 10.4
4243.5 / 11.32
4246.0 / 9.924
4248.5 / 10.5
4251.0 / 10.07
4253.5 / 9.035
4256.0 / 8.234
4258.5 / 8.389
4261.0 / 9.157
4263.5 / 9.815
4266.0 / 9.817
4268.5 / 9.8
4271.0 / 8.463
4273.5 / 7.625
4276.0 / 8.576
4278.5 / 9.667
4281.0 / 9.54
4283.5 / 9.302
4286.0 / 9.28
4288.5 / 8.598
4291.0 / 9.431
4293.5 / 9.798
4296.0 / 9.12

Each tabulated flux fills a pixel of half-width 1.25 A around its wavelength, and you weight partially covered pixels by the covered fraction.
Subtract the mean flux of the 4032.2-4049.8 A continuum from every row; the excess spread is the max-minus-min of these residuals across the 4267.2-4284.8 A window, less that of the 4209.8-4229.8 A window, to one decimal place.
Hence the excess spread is 1.0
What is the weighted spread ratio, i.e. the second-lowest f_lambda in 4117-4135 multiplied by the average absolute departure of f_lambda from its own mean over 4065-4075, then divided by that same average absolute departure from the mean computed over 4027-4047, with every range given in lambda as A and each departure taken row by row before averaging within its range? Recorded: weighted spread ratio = 15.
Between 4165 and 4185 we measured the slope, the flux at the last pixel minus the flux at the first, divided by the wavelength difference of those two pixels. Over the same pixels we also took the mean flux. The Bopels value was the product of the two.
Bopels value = 0.10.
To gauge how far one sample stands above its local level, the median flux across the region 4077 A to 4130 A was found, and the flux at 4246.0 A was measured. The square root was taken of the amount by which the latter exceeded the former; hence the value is 1.0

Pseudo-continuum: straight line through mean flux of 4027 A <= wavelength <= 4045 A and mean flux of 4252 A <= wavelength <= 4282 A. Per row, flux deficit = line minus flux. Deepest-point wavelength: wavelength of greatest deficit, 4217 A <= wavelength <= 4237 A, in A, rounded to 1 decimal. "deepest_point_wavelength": 4231.0 A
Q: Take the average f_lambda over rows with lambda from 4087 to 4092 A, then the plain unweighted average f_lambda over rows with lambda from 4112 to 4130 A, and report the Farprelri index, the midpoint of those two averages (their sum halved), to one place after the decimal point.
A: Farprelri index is 9.6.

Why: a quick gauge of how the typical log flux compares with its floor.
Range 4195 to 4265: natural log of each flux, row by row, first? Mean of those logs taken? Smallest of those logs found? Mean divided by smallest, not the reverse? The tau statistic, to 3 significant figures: 1.08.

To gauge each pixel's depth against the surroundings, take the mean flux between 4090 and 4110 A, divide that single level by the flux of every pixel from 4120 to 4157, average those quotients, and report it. 0.93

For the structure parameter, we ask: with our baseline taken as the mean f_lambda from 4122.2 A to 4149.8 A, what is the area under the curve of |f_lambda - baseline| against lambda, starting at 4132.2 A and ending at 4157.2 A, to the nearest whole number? 14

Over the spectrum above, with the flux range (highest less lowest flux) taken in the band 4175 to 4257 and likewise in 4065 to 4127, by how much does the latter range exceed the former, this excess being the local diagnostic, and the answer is 0.2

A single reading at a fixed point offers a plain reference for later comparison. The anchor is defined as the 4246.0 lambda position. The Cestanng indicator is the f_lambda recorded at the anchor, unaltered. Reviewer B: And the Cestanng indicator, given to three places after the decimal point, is 9.924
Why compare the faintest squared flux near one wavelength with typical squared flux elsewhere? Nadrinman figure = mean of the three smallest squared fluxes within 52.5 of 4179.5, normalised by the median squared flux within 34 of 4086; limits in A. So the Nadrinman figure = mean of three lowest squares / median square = 0.804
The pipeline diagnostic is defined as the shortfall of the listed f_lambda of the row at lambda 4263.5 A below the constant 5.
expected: -4.8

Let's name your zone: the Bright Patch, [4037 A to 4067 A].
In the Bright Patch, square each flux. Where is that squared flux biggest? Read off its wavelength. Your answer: 4038.5 A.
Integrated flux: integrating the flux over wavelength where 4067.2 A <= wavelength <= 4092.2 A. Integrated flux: 229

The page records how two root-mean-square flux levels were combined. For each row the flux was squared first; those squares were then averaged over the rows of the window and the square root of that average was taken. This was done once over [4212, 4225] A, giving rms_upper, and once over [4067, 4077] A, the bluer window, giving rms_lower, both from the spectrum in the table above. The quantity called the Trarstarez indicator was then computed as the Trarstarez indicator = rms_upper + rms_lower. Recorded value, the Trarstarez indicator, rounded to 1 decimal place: 18.8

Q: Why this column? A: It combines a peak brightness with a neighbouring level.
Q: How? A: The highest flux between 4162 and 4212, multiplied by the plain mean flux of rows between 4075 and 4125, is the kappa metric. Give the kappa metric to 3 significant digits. 90.6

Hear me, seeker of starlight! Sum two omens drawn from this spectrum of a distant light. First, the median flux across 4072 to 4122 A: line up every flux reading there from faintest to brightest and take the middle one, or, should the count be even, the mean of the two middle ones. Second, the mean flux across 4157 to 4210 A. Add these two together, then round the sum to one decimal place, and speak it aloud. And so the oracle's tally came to 17.7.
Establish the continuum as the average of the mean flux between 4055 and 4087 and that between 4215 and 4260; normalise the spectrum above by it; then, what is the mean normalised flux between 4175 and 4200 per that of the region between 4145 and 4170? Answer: 1.01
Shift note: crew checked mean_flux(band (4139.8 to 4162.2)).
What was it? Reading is 8.71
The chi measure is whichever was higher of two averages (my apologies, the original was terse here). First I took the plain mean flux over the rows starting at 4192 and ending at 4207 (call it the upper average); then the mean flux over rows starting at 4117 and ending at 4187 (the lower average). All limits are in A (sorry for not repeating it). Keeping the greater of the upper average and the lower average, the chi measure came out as 8.8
